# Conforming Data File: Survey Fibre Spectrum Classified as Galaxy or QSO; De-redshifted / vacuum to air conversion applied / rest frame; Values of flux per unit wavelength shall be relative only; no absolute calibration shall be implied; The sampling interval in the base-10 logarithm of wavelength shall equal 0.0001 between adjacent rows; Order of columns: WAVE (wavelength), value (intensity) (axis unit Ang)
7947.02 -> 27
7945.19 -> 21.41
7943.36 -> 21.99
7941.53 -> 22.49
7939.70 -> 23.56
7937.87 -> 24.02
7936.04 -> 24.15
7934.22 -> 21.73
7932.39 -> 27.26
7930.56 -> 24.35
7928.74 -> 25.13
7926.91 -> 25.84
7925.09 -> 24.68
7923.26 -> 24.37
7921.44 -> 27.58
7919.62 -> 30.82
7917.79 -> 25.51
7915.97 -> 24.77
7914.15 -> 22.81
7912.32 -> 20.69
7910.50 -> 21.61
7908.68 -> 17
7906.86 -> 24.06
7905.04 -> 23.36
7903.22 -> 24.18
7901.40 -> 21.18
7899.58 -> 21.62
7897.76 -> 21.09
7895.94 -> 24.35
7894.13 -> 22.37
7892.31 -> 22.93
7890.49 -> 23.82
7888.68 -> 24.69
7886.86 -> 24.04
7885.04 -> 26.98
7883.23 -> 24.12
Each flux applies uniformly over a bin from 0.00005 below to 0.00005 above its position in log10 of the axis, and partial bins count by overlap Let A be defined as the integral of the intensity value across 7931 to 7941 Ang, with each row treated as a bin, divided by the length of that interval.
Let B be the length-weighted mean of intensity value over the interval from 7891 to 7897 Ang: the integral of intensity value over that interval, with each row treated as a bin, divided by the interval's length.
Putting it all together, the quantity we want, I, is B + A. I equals 47.3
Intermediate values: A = 24.1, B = 23.2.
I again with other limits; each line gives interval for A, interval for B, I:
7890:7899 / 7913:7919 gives 47.3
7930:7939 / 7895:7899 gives 46.9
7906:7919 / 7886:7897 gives 46.2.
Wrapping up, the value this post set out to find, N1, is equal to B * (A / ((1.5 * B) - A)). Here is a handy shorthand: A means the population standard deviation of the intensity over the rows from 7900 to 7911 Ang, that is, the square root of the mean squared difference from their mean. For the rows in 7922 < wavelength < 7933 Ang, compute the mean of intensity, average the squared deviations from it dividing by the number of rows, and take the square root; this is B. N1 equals -2.7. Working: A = 2.5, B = 1.0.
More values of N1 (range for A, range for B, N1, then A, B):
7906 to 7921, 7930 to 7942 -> -4.6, 3.8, 1.6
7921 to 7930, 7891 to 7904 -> 1.9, 1.1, 1.3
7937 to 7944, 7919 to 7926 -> 0.7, 0.8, 2.6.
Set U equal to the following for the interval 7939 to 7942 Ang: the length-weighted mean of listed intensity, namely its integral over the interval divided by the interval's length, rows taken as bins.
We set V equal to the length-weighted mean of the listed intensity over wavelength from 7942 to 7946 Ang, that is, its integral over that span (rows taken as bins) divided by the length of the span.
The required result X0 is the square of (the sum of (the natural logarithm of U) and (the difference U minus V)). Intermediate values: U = 23.1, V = 22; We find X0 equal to 19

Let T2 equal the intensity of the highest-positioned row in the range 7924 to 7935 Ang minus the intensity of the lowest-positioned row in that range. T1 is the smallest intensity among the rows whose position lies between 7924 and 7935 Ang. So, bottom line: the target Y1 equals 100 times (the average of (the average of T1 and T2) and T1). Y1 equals 1556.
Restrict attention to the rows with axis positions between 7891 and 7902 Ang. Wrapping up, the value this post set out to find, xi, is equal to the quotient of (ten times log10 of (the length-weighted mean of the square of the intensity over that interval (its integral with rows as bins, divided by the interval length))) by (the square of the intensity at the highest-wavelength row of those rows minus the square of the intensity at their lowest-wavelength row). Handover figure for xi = -0.35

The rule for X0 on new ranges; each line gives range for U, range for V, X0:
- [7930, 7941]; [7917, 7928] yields 1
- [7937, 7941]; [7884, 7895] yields 7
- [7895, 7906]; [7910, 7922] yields 1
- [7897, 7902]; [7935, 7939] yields 0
